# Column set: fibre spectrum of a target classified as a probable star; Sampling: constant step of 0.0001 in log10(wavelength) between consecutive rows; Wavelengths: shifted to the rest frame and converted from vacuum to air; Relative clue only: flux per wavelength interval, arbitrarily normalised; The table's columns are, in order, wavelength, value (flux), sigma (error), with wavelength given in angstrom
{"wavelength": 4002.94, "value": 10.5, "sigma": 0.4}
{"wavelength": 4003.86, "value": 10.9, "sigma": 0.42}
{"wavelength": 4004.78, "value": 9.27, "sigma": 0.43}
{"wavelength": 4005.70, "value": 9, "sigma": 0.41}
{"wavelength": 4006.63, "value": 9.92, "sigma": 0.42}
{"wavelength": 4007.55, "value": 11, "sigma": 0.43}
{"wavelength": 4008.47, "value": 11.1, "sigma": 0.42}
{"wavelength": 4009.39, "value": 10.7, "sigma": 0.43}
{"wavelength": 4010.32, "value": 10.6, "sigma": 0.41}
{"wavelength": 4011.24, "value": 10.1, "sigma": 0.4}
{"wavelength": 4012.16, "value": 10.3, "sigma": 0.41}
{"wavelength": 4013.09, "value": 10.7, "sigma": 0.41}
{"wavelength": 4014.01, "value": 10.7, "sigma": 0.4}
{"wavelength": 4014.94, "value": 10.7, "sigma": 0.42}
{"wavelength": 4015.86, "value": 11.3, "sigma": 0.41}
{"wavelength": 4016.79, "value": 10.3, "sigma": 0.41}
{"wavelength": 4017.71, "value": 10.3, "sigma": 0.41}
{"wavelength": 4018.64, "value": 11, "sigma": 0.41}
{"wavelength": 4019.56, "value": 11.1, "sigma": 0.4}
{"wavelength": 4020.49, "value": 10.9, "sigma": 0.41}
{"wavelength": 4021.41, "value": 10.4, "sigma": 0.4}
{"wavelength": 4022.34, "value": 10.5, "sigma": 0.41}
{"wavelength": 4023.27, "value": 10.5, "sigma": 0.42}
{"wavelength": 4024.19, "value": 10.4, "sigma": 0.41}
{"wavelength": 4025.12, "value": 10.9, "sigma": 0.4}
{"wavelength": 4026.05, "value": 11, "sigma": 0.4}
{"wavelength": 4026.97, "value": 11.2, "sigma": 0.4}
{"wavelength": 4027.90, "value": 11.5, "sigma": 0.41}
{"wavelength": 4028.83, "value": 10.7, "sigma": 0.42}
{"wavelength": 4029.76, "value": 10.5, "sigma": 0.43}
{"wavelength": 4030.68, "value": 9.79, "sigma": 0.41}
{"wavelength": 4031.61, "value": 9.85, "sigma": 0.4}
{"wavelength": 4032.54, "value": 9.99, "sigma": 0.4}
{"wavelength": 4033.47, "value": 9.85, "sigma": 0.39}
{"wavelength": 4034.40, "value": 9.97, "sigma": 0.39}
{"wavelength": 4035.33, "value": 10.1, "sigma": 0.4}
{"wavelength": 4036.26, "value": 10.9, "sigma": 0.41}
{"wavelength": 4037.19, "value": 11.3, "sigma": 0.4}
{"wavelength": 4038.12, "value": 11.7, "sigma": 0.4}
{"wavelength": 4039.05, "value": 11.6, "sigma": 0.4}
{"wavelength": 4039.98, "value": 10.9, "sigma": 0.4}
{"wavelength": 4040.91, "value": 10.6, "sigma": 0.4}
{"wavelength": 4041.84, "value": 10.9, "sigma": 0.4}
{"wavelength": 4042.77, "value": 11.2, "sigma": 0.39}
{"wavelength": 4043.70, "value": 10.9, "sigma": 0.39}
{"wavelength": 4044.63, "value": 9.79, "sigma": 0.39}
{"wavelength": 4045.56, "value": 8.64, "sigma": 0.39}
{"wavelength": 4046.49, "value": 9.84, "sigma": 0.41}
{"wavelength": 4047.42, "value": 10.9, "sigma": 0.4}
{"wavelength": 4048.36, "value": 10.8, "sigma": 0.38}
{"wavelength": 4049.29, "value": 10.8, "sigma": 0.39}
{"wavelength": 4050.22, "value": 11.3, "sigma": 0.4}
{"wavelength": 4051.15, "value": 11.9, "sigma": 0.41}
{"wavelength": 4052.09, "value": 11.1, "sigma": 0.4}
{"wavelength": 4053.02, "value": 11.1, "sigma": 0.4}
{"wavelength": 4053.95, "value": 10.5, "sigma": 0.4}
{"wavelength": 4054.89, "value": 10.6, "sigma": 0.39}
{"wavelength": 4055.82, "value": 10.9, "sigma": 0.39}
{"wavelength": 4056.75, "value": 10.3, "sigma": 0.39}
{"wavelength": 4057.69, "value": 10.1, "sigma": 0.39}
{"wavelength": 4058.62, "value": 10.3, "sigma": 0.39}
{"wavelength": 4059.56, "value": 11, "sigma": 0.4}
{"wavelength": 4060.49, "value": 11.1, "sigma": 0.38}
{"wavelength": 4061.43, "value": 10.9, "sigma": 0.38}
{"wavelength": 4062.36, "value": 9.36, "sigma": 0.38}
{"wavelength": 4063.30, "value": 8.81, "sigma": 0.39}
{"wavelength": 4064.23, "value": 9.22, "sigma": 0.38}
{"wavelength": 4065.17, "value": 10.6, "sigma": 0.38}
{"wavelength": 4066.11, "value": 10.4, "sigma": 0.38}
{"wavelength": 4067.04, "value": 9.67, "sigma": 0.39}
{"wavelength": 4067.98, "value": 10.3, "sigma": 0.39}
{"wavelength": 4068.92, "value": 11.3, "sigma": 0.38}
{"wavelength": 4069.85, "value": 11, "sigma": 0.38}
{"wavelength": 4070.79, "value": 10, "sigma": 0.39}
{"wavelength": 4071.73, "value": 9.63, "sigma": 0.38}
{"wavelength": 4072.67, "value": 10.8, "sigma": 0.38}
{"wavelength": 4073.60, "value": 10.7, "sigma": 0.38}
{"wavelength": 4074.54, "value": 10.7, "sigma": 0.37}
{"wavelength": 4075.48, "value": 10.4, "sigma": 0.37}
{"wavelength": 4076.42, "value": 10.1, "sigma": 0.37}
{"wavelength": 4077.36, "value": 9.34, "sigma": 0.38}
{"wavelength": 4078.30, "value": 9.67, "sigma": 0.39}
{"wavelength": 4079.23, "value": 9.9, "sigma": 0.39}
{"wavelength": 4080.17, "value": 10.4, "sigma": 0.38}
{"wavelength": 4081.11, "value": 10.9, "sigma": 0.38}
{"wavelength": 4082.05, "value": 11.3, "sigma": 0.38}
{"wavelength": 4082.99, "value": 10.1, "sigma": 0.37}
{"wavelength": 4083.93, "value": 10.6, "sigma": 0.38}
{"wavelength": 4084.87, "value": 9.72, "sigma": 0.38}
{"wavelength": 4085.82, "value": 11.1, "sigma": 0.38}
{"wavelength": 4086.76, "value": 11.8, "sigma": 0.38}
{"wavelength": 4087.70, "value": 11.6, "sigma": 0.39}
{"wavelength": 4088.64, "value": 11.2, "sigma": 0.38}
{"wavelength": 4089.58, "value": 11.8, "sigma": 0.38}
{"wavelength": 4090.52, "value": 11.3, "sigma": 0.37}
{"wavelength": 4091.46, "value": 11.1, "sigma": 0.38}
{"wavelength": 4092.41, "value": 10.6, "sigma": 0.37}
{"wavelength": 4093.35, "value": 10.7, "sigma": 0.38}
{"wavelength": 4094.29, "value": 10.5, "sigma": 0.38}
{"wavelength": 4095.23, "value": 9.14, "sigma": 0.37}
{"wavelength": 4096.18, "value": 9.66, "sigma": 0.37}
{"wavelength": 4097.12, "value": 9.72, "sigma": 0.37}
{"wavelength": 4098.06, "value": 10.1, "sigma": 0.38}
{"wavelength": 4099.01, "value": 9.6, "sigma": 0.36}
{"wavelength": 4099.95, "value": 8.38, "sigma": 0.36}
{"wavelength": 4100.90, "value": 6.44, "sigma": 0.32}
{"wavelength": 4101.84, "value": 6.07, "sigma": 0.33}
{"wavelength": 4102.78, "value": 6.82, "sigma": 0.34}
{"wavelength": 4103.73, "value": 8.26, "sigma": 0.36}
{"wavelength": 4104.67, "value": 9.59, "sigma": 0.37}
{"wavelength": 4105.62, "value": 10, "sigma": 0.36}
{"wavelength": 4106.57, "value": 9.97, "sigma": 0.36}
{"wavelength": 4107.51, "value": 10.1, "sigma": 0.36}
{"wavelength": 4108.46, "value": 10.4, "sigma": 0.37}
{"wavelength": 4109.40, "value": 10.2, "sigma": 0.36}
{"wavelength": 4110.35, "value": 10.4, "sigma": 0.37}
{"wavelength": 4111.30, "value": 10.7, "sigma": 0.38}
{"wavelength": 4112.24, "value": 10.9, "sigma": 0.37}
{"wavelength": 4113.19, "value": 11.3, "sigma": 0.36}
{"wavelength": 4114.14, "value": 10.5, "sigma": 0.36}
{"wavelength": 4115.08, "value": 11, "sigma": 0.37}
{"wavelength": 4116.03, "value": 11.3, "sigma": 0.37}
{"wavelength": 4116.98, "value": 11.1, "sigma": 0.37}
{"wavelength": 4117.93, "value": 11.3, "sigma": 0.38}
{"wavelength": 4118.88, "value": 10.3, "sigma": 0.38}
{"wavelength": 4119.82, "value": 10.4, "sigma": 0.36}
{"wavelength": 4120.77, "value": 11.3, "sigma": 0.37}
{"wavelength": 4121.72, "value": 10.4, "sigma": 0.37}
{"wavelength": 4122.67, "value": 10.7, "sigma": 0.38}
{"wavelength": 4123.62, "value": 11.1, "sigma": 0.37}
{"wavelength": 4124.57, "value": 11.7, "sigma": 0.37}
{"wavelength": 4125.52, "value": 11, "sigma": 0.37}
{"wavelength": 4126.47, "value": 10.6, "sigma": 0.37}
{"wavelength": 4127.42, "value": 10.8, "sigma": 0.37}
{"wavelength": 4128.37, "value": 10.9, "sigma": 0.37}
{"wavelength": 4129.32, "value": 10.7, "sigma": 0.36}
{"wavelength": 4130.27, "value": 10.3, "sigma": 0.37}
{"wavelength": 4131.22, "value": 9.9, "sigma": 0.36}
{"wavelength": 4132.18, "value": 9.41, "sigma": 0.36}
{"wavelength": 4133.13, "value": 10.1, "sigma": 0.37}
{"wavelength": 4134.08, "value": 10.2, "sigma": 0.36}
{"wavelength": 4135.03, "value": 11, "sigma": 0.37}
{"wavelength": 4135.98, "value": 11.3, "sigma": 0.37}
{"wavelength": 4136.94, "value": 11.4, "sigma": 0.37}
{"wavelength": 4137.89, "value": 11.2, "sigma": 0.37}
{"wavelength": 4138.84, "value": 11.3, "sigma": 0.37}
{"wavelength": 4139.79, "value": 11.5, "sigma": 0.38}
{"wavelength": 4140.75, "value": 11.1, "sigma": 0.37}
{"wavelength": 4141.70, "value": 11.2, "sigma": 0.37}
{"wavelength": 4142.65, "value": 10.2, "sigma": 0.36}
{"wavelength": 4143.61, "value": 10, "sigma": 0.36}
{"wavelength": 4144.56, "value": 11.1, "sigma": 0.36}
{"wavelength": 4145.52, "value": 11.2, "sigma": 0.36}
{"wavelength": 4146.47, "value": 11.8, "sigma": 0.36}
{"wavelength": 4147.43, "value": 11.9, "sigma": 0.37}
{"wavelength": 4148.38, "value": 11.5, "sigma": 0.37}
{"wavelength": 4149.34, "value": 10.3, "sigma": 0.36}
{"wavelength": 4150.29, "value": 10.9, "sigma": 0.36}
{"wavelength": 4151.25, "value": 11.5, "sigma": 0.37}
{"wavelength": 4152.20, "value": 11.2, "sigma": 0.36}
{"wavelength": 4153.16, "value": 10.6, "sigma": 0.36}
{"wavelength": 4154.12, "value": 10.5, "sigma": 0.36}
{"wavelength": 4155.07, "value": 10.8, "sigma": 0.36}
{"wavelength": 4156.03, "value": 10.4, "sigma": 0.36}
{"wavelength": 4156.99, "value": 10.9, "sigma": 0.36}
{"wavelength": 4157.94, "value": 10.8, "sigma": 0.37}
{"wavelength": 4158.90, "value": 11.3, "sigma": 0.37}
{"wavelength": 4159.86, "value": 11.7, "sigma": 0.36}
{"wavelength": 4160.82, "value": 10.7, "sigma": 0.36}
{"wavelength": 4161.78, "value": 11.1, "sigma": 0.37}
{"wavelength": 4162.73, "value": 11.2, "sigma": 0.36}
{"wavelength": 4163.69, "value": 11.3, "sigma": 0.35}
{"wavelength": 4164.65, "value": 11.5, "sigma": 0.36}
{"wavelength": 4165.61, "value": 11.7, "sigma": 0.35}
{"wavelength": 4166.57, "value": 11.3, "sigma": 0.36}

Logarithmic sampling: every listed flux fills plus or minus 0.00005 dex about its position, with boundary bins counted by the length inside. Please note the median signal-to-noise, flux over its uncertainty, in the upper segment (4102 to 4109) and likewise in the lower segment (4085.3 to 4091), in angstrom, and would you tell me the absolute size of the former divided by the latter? 0.92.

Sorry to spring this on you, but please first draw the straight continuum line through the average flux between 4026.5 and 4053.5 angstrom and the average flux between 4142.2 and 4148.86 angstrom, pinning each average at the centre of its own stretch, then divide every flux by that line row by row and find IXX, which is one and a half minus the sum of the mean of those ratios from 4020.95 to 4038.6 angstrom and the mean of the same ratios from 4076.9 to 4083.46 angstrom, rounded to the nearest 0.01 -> -0.44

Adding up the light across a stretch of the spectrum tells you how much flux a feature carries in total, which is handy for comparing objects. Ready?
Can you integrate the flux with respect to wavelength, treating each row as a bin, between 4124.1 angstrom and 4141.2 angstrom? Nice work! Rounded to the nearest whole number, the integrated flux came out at 185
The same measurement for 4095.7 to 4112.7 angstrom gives 158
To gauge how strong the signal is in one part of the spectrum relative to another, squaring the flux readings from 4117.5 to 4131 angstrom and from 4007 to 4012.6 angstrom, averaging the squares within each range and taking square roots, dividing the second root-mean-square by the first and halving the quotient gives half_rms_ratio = 0.49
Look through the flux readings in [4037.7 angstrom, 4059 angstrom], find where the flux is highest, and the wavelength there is 4051.15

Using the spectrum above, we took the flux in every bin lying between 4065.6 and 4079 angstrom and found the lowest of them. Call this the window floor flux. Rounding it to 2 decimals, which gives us 9.34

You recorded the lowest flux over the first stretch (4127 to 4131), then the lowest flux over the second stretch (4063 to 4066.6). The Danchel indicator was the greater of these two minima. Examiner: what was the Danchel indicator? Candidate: 10.3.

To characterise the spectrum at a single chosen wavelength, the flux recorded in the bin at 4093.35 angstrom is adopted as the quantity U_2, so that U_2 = 10.7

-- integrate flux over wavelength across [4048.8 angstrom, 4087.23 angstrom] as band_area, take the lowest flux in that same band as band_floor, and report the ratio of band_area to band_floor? 46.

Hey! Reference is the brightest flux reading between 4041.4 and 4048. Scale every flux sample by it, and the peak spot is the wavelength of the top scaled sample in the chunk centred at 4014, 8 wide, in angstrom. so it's 4015.86 angstrom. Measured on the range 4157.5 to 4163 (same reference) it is 4159.86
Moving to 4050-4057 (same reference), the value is 4051.15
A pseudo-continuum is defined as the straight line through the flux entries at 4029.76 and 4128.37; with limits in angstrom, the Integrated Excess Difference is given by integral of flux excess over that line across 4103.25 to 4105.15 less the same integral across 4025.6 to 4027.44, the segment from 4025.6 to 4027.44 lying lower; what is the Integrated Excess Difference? -4.7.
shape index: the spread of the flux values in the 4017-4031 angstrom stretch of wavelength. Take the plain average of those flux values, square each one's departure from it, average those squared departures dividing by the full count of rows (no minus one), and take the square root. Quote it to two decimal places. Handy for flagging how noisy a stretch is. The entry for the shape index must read 0.42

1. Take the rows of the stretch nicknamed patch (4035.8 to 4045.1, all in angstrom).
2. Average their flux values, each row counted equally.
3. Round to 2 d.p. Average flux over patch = 10.98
